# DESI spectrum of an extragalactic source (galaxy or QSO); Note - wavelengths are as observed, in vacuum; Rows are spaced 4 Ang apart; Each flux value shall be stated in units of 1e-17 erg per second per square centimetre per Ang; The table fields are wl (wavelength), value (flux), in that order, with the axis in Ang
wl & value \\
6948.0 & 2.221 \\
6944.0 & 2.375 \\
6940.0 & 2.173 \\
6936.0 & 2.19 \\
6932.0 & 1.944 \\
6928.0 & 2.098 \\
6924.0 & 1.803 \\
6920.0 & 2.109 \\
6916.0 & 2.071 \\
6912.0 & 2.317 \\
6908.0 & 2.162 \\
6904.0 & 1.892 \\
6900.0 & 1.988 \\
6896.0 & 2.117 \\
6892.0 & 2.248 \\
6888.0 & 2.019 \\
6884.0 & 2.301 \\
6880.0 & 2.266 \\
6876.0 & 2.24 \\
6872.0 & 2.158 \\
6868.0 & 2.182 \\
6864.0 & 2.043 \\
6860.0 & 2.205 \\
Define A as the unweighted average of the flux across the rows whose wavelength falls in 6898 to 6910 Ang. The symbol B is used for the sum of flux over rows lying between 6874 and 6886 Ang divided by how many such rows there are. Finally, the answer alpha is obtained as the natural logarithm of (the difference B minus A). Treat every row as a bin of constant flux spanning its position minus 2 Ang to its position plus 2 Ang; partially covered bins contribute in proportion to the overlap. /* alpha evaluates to -1.4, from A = 2.01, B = 2.27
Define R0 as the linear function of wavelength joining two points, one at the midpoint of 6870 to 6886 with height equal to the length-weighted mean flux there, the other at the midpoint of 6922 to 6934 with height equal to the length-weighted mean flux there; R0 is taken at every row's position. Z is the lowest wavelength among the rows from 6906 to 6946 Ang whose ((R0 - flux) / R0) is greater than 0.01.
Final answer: 6924.0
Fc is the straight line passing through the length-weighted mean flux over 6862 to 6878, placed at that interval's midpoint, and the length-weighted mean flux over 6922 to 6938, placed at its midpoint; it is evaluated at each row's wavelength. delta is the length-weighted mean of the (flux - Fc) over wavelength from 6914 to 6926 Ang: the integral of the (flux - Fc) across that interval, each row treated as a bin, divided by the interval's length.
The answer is -0.04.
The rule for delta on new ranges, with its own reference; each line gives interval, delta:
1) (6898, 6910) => -0.06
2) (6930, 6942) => 0.11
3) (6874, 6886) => 0.14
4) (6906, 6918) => 0.13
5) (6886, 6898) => 0.03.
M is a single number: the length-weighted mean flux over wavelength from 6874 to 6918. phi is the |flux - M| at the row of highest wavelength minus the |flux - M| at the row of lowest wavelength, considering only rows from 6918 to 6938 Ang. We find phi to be 0.00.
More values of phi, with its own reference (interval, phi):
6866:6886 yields 0.12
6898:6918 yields -0.08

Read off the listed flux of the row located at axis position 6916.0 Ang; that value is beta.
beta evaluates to 2.071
